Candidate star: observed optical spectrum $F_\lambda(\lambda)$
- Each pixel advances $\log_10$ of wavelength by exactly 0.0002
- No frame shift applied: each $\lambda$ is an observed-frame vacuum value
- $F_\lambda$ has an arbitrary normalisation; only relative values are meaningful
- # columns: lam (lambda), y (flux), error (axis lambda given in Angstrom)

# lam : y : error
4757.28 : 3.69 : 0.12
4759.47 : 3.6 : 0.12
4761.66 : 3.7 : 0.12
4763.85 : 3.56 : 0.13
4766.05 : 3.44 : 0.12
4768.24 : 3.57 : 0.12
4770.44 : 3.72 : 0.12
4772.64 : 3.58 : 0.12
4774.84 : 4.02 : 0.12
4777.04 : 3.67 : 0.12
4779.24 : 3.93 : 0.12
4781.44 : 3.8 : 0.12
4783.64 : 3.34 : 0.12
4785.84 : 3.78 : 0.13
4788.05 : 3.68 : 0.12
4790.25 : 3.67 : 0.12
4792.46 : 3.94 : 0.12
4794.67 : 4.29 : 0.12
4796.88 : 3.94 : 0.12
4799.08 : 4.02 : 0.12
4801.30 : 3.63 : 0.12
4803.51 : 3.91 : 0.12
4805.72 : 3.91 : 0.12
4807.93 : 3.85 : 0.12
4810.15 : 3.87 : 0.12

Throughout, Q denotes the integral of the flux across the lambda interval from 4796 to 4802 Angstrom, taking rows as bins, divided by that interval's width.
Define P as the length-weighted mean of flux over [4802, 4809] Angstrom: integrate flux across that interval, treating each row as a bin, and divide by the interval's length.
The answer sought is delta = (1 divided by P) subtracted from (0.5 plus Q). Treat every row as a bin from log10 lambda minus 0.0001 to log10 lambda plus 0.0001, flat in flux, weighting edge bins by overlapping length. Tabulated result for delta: 4.12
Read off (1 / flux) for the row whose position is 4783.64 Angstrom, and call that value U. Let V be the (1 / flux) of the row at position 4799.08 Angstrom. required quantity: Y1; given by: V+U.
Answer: 0.55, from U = 0.299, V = 0.249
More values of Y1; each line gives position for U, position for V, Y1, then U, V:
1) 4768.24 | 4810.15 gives 0.54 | 0.280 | 0.258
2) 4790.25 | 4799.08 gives 0.52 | 0.272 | 0.249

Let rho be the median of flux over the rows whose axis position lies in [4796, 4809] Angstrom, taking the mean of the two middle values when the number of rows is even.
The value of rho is 3.91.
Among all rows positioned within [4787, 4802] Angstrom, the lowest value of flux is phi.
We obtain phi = 3.63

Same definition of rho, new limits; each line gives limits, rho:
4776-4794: 3.73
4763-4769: 3.56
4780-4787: 3.78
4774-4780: 3.93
